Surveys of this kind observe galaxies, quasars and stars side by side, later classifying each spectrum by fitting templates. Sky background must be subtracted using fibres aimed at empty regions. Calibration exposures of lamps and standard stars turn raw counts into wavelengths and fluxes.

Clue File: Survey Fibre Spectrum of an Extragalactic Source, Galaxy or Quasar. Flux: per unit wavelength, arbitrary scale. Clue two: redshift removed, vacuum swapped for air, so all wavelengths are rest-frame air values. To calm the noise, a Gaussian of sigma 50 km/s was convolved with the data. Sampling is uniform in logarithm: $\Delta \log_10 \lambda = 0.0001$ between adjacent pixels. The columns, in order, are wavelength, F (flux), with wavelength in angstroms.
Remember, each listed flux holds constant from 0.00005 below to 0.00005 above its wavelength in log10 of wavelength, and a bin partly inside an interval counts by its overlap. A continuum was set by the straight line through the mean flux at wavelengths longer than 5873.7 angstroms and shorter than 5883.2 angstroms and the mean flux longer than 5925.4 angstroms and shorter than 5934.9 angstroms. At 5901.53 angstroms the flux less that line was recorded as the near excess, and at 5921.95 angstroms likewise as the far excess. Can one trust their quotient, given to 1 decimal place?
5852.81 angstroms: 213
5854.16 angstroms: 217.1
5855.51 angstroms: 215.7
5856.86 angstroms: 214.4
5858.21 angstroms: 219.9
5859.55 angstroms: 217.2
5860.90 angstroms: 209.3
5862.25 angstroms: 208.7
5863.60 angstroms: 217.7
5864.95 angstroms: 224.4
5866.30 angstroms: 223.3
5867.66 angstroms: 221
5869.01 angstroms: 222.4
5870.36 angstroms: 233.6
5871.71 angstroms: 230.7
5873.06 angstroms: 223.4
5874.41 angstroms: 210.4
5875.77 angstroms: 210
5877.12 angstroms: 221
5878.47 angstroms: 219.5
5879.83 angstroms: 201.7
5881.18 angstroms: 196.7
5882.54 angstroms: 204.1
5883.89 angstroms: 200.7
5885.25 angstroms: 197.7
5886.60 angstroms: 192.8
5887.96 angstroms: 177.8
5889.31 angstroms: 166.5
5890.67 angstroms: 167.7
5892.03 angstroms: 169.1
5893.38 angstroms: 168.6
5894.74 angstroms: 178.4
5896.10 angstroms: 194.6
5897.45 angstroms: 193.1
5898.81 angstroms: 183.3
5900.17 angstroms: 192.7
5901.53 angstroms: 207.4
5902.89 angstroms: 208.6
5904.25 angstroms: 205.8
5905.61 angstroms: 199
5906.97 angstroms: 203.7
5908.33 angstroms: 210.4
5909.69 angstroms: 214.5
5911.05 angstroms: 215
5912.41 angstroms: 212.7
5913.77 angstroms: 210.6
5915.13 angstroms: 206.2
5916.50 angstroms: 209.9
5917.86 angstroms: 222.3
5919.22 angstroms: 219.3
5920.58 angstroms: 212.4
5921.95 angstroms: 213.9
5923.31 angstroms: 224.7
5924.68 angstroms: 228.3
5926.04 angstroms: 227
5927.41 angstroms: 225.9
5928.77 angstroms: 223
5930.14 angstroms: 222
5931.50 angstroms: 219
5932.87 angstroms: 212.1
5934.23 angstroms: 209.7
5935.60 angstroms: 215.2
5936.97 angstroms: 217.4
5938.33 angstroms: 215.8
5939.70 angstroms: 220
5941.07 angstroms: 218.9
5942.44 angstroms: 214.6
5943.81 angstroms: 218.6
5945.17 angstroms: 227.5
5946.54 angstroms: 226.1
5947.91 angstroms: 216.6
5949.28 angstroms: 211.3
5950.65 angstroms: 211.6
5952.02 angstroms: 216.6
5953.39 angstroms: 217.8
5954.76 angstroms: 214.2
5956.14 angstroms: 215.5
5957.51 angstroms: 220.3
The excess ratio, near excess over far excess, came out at 1.5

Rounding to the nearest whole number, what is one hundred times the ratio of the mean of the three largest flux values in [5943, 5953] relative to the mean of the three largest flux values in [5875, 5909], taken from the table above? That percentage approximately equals 103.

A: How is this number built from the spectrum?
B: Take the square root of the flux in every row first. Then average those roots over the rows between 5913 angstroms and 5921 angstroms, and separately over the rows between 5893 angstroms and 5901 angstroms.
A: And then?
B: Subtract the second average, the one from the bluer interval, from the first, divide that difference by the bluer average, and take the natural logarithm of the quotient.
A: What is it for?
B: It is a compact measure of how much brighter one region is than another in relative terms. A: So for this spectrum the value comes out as -2.6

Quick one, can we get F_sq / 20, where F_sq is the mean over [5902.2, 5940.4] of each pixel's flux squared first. 2317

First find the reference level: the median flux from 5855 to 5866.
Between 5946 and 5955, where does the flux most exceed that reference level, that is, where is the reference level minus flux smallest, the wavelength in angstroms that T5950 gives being 5946.54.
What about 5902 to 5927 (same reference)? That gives 5924.68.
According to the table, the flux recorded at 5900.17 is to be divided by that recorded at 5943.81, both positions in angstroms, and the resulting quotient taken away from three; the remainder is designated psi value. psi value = 2.12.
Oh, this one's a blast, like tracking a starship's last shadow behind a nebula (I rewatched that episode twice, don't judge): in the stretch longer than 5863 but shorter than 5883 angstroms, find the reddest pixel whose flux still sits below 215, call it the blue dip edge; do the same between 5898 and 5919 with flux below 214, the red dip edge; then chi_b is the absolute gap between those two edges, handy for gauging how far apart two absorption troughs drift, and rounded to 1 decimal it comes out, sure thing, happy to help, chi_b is 34.0 angstroms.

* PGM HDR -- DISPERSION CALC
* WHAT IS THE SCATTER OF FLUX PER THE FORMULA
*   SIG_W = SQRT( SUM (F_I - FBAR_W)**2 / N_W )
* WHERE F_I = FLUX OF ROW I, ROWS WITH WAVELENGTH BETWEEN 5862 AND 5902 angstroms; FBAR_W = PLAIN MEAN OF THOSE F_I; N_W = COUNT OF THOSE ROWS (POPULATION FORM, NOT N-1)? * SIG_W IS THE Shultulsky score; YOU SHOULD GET 20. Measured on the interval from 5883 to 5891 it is 14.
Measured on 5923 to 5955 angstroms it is 5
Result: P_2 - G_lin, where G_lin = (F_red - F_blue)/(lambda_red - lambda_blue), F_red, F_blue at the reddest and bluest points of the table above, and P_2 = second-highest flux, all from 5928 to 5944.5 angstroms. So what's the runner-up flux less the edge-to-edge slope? 222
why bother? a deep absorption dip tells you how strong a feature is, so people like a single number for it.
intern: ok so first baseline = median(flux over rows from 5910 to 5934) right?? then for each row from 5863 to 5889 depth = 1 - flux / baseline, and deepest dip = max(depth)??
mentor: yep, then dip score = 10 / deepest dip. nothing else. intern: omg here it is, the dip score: 53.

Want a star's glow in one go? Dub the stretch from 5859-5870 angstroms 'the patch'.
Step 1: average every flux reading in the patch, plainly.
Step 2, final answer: 218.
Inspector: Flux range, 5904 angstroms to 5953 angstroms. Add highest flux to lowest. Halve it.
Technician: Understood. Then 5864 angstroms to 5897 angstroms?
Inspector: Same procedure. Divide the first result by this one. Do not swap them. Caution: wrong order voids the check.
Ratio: 1.07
